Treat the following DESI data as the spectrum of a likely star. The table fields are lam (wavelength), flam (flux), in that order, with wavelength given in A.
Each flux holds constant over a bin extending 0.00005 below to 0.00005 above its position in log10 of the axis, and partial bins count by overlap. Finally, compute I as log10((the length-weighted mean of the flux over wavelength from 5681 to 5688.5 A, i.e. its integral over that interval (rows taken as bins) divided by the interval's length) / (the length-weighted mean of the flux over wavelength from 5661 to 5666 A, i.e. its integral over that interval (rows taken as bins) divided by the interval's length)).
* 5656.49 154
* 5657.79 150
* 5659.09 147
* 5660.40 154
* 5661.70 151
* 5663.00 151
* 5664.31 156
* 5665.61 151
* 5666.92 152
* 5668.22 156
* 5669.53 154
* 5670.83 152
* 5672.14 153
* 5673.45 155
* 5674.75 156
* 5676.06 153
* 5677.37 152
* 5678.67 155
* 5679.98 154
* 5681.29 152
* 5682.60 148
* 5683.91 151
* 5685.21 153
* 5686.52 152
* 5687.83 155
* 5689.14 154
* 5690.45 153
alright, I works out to -0.0017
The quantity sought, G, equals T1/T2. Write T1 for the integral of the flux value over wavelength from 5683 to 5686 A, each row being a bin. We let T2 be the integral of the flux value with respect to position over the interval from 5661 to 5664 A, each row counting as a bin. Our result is 1.00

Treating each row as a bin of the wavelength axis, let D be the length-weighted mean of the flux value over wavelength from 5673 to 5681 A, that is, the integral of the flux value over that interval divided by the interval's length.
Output 154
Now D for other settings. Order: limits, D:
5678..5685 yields 152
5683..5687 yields 152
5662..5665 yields 153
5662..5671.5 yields 153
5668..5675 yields 154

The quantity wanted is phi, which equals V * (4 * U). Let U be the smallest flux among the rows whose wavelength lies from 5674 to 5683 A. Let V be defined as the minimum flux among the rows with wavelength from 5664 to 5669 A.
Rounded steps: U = 148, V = 151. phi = 89392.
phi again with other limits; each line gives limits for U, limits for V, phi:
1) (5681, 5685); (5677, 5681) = 89984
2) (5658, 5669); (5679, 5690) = 87024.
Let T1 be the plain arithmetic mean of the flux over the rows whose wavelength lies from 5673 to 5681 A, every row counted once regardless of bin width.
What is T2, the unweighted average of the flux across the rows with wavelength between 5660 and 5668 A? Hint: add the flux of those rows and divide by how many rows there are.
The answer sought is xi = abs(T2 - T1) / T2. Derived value 0.011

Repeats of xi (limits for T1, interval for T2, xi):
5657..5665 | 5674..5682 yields 0.014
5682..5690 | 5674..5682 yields 0.010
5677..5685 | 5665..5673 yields 0.007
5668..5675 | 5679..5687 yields 0.018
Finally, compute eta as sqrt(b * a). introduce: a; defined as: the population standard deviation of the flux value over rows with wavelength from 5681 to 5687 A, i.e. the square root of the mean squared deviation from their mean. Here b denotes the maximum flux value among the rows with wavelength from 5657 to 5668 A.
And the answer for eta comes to 16.4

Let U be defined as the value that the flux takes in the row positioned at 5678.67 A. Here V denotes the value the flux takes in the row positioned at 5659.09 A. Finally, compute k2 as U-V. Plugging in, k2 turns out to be 8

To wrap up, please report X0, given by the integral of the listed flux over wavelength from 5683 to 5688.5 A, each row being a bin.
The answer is 840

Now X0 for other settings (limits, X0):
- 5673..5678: 770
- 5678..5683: 763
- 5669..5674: 767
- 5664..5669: 768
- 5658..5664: 906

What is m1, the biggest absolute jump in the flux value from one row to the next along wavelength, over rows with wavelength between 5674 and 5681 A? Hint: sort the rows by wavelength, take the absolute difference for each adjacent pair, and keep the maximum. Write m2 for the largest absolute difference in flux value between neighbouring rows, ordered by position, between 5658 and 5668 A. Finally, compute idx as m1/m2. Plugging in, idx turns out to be 0.43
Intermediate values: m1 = 3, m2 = 7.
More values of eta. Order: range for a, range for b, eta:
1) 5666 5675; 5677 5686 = 15.8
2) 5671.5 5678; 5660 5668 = 15.1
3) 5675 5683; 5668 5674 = 18.6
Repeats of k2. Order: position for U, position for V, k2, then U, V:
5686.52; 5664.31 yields -4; 152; 156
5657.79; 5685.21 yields -3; 150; 153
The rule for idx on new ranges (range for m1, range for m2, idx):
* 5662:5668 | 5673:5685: 1.25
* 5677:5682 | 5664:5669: 0.60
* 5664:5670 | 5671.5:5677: 1.67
